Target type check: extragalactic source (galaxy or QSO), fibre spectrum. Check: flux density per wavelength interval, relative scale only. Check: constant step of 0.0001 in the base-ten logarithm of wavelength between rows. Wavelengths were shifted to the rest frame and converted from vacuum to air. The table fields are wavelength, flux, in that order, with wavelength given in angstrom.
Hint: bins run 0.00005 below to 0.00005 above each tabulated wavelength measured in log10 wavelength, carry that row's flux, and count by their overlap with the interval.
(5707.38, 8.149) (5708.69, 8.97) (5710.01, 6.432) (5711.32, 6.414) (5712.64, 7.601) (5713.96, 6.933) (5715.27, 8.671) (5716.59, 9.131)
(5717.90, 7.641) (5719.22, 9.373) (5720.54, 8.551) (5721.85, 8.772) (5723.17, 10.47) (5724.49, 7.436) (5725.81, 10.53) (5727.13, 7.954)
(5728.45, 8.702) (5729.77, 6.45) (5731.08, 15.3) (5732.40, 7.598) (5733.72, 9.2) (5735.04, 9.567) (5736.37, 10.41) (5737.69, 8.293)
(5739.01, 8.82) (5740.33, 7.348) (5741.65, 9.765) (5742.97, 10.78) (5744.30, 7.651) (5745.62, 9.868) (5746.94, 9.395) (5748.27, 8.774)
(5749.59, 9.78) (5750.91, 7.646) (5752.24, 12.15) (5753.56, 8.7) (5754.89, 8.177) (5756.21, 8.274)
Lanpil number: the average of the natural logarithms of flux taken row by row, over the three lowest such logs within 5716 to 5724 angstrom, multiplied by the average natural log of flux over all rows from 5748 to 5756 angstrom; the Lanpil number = 4.67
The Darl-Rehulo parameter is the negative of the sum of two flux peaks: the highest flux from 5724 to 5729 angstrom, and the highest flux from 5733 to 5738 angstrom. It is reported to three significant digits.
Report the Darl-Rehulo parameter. -20.9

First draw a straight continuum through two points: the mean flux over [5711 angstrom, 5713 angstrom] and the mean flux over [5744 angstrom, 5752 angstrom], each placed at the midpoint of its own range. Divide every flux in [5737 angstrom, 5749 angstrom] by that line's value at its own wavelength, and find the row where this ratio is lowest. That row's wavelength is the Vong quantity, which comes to 5740.33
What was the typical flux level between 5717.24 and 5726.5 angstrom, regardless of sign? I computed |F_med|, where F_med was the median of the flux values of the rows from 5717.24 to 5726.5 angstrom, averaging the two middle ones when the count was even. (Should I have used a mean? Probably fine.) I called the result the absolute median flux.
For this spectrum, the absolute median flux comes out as 8.8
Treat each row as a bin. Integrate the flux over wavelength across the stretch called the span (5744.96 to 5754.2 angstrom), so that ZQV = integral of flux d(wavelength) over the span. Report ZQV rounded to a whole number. 88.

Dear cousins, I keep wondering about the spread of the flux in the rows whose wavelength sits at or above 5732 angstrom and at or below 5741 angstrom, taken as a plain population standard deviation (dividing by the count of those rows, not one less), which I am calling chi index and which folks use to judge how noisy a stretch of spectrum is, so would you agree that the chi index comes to 1.01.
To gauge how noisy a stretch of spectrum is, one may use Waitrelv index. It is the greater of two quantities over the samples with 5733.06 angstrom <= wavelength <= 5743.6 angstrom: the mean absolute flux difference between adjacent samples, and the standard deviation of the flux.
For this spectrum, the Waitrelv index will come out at 1.3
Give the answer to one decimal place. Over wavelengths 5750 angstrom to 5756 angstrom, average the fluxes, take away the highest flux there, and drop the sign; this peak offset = 3.0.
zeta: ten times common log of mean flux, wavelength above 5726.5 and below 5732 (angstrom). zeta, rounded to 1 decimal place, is 9.8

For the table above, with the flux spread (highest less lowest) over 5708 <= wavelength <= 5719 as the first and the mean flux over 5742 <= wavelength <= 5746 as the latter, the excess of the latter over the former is 6.7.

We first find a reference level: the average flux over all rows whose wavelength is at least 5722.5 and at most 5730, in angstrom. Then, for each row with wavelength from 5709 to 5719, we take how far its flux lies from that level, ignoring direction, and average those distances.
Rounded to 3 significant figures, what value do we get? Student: 1.22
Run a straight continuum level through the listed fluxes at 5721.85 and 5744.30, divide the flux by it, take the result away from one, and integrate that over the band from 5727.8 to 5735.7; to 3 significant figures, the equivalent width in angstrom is -1.14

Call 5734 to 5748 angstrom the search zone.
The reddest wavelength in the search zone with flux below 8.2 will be 5744.30 angstrom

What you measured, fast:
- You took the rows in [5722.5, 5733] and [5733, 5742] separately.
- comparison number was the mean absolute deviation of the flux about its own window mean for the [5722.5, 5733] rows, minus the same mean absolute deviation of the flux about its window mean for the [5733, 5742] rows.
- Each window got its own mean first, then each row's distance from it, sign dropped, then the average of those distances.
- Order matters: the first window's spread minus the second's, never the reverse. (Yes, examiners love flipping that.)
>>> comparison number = 1.3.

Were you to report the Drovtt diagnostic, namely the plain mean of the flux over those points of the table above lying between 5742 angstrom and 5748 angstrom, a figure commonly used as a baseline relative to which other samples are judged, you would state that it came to 9.4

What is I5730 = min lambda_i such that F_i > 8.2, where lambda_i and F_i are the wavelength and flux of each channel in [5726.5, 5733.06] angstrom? 5728.45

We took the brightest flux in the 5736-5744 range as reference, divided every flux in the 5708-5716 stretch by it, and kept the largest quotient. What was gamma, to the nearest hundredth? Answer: 0.83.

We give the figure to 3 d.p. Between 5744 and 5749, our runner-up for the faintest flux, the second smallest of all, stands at 8.774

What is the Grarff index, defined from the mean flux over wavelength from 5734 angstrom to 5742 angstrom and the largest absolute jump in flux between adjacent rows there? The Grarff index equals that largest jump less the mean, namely -6.6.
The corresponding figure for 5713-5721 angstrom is -6.6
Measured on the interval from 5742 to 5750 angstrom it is -6.2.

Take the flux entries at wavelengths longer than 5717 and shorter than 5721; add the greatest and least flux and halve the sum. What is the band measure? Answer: 8.5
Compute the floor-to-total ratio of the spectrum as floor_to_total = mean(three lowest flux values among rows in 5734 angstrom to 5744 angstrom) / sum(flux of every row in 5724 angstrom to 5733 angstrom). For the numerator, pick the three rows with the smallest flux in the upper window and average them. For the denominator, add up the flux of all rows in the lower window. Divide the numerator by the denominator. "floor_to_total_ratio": 0.127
